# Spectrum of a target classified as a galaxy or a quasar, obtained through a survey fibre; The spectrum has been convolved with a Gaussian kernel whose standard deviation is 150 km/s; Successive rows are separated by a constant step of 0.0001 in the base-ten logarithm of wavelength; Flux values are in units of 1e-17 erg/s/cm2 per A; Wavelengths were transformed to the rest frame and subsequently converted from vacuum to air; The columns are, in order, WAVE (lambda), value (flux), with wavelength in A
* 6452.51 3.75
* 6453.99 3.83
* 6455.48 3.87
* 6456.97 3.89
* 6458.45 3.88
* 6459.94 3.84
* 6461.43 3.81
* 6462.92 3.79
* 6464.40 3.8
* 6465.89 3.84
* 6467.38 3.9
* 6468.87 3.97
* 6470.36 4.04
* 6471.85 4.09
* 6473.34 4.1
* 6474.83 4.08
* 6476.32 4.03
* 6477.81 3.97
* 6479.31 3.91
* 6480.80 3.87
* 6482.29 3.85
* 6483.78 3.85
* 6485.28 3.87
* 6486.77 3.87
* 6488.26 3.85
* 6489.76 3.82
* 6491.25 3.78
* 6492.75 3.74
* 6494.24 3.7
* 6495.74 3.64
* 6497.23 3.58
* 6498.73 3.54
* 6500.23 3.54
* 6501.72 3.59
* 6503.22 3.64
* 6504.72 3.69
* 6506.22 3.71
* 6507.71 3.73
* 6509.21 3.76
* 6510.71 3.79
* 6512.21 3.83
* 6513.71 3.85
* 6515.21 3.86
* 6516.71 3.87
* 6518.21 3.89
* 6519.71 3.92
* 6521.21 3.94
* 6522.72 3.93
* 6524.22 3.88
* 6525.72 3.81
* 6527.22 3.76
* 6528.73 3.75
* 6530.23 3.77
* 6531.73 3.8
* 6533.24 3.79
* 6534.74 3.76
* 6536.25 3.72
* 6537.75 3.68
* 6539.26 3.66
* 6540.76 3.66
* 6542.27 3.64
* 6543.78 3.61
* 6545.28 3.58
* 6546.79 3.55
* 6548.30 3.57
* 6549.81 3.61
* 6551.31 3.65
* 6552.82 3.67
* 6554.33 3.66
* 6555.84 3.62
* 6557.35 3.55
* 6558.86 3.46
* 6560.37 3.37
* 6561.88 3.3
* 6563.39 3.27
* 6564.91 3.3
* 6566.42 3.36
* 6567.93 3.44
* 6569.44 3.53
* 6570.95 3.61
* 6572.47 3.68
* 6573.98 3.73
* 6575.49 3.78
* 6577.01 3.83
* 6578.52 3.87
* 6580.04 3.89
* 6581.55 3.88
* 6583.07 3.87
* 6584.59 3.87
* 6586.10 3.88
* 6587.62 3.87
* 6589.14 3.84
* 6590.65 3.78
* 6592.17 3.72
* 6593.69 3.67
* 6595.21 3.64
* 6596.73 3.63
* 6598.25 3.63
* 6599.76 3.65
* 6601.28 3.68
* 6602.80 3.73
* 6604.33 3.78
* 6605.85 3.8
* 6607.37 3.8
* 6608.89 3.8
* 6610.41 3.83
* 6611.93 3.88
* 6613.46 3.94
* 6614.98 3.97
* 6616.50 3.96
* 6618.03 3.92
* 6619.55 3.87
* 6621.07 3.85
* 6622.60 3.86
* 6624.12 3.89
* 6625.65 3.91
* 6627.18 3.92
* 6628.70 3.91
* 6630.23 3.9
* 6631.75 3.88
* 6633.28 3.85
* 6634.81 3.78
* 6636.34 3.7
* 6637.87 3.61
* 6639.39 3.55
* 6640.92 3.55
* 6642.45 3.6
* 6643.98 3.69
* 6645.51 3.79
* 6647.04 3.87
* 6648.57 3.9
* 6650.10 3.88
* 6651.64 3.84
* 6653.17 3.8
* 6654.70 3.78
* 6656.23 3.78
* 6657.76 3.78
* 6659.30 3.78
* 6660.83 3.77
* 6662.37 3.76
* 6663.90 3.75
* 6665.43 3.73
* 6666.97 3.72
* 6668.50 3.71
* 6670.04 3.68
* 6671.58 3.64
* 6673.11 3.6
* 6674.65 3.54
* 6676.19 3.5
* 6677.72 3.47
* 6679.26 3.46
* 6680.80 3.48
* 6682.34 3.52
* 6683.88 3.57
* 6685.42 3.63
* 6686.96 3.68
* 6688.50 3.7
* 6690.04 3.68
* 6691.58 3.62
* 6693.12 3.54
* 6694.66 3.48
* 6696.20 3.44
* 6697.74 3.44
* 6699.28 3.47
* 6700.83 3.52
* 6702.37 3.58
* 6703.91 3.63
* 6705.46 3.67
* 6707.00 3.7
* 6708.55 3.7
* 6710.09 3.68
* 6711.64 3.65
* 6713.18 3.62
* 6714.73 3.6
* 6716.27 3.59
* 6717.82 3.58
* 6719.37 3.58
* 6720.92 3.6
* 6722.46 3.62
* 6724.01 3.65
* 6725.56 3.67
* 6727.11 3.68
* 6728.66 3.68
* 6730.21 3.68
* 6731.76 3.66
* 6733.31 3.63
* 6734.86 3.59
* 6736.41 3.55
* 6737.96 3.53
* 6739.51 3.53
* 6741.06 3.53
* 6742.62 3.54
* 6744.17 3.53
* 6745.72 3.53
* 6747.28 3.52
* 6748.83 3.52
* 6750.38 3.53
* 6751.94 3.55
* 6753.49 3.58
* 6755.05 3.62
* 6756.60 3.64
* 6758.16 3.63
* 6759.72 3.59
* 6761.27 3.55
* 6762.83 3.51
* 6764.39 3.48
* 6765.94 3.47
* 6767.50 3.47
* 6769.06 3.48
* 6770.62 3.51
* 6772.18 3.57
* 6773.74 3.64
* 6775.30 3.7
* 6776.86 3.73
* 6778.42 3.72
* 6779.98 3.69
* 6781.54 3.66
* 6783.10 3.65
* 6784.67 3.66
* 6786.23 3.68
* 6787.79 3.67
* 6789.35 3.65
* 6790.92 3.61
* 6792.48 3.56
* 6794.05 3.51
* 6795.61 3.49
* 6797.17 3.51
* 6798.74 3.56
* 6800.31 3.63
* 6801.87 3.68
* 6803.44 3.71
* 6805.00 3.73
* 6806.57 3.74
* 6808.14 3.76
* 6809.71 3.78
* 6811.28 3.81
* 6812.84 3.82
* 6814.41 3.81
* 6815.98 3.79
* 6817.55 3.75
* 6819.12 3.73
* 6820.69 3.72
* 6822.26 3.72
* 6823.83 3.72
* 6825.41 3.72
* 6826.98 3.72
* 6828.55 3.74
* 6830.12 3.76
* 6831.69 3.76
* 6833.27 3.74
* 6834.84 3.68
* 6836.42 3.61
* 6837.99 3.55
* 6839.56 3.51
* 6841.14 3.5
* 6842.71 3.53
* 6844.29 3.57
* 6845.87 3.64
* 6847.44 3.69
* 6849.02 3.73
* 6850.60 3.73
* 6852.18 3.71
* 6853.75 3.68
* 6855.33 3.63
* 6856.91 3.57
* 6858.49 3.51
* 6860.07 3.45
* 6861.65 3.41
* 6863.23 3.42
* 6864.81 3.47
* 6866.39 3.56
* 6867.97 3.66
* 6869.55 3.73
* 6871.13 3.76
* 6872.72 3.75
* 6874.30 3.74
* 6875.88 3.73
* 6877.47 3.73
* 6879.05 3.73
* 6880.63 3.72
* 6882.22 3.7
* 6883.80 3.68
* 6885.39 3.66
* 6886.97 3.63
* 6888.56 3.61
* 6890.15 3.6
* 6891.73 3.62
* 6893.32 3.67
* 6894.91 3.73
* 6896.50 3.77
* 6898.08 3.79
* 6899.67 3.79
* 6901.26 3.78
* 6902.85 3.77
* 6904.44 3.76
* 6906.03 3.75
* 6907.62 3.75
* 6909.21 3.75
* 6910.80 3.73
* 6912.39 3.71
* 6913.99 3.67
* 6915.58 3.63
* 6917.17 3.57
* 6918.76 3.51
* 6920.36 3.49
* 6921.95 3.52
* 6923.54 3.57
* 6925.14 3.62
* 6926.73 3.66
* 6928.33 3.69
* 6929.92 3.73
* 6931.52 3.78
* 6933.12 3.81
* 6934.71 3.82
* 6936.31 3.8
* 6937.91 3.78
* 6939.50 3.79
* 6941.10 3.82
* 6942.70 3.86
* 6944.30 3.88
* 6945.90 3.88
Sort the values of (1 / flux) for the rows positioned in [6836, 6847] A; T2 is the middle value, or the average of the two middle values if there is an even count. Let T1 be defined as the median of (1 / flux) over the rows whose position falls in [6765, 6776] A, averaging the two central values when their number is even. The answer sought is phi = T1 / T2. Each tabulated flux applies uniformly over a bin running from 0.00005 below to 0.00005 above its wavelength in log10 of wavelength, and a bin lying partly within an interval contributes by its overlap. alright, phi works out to 1.01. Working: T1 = 0.285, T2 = 0.282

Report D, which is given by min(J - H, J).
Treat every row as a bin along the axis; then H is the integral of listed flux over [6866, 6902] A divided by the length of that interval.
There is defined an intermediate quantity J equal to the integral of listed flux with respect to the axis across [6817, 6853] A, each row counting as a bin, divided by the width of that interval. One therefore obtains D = -0.03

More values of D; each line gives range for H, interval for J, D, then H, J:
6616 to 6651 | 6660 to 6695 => -0.19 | 3.81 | 3.62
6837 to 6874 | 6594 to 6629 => 0.22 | 3.60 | 3.82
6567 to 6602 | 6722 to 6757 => -0.15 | 3.74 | 3.59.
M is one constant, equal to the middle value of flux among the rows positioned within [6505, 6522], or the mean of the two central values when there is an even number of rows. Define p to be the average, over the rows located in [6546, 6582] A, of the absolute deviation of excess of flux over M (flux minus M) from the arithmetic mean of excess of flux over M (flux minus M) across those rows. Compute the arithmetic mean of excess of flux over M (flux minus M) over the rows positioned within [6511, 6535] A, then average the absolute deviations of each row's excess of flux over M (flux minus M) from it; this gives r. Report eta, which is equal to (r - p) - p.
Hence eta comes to -0.25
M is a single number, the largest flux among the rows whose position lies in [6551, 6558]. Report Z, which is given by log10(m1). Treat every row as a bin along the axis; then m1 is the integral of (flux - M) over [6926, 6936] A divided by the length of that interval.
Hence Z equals -1.09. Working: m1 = 0.08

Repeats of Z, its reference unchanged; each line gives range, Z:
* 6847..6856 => -1.58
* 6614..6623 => -0.62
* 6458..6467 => -0.80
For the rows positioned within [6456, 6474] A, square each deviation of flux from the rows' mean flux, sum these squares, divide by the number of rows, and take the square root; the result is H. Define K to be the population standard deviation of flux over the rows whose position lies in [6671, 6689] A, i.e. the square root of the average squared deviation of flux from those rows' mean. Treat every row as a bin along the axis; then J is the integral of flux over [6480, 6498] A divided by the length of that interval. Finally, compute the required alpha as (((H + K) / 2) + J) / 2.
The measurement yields 1.94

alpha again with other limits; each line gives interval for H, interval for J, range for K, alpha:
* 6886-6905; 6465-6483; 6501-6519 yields 2.03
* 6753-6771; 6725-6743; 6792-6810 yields 1.84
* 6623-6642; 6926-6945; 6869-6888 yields 1.94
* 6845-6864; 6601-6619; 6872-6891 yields 1.96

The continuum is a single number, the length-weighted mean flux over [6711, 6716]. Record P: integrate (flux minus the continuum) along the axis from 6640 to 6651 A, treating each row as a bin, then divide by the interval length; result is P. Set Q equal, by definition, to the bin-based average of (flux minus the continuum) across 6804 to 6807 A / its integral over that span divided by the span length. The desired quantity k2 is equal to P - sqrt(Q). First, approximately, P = 0.13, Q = 0.11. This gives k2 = -0.2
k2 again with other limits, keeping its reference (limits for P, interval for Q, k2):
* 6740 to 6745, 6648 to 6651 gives -0.6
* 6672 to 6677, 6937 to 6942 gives -0.5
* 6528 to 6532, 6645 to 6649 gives -0.3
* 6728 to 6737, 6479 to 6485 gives -0.5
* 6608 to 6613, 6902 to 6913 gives -0.1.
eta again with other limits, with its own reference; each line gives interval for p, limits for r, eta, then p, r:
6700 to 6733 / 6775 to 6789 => -0.06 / 0.041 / 0.02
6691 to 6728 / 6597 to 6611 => -0.06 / 0.062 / 0.06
